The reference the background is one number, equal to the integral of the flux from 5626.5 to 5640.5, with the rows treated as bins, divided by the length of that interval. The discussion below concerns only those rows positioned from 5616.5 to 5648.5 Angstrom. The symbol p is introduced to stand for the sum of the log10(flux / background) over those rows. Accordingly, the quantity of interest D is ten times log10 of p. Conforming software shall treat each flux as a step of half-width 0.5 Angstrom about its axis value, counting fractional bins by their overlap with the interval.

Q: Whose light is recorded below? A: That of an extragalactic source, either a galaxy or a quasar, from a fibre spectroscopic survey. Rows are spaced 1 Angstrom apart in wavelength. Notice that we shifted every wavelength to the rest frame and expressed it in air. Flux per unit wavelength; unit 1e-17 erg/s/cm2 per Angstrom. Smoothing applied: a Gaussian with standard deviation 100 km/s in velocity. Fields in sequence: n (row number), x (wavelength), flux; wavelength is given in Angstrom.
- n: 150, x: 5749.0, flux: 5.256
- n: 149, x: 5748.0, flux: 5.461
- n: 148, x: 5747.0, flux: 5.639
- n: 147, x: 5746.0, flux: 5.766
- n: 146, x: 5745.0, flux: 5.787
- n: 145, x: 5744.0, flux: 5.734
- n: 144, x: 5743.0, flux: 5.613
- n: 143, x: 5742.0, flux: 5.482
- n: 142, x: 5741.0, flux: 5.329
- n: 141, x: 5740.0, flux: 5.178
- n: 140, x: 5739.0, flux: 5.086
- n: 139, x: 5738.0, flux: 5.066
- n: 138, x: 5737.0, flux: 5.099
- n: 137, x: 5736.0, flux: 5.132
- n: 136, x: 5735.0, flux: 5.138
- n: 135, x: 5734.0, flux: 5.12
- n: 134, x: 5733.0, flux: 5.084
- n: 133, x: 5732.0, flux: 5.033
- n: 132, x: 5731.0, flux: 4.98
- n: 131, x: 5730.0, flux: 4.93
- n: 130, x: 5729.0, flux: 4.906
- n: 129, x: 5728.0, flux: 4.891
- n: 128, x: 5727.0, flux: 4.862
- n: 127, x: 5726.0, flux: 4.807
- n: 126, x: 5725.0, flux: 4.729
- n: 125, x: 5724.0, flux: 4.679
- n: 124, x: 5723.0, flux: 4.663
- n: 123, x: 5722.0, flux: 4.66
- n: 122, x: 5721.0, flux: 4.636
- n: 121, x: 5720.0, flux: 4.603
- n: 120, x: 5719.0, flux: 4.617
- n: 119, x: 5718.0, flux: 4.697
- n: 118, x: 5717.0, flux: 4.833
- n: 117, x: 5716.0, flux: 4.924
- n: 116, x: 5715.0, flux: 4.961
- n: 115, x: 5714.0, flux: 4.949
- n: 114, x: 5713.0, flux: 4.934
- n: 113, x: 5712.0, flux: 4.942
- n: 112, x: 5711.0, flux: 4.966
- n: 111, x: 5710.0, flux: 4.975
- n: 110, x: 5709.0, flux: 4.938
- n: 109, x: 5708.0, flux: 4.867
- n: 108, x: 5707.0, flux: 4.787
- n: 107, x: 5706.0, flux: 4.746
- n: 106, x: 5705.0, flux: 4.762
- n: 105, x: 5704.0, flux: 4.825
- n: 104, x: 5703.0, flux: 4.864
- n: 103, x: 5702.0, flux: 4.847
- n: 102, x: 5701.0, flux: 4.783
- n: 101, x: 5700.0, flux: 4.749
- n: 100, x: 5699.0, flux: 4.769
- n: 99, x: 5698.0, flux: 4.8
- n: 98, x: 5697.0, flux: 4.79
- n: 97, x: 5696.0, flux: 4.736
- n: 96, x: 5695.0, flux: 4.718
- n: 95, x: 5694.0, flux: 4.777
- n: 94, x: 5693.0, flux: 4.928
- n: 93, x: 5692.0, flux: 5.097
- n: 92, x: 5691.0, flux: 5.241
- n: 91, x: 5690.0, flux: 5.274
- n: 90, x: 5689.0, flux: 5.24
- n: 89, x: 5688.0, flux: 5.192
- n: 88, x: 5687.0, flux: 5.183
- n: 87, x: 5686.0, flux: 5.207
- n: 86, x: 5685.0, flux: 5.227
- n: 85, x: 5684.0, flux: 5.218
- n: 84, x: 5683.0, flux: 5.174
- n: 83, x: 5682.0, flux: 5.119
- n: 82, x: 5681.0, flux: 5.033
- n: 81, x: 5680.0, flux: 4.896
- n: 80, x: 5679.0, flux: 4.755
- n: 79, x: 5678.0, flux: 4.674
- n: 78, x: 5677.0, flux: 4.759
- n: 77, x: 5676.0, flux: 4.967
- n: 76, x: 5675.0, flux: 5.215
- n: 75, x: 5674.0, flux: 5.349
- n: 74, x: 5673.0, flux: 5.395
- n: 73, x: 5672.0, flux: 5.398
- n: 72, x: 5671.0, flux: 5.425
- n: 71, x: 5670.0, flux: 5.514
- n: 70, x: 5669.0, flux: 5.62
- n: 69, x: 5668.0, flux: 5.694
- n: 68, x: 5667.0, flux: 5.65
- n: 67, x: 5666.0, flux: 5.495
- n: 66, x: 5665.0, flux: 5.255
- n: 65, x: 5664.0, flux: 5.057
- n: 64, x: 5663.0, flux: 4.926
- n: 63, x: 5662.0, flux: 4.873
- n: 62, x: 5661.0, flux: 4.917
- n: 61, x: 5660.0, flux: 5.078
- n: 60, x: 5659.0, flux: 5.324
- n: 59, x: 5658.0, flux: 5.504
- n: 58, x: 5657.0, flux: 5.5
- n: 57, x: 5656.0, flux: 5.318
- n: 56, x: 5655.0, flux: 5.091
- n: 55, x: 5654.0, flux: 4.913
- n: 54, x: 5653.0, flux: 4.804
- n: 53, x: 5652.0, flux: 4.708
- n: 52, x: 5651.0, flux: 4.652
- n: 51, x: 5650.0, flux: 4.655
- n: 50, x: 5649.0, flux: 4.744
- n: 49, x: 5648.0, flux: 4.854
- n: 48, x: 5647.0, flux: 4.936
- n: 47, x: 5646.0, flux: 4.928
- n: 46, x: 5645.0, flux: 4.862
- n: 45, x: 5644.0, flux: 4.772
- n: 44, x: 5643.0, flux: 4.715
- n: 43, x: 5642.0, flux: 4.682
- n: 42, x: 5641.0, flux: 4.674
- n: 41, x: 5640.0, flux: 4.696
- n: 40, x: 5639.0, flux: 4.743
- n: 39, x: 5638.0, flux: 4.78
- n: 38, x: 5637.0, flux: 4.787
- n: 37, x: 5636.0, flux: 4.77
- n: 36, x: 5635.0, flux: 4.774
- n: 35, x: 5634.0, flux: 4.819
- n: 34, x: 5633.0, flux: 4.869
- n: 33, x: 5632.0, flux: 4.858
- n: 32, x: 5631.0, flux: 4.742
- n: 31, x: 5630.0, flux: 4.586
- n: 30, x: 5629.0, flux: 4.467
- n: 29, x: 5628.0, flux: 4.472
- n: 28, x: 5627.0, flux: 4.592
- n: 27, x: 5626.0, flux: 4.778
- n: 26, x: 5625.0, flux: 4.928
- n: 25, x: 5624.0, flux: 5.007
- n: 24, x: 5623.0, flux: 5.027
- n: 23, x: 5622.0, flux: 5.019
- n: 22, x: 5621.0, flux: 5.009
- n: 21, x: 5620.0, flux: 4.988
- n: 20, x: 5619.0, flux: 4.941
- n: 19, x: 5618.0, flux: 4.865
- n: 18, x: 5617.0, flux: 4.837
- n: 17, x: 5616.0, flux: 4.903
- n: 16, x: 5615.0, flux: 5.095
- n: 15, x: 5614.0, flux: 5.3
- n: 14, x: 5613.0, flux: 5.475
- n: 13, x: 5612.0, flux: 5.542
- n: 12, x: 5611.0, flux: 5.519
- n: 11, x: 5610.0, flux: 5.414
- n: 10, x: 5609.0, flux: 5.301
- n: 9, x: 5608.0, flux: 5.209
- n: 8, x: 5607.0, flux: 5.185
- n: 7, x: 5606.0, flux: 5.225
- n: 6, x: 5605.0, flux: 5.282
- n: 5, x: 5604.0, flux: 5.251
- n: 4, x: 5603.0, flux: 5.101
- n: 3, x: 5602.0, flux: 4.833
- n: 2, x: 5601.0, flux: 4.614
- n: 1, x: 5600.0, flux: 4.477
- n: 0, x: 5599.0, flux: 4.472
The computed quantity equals -5.7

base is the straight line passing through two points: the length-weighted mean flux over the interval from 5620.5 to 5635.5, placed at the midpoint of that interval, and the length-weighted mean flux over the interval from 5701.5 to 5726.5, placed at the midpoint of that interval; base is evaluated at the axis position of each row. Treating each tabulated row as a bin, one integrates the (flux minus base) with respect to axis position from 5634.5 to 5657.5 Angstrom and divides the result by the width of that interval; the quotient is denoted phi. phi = 0.04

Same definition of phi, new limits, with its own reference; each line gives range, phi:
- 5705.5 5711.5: 0.07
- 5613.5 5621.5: 0.20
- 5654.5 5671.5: 0.51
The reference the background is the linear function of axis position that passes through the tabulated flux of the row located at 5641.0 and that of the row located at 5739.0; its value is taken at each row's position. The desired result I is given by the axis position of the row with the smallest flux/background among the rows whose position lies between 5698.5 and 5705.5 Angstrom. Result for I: 5705.0 Angstrom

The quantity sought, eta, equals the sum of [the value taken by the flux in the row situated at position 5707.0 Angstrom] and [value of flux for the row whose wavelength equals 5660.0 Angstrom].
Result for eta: 9.9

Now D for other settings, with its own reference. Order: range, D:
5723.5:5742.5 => -2.7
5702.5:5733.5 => -4.4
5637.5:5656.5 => -7.5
